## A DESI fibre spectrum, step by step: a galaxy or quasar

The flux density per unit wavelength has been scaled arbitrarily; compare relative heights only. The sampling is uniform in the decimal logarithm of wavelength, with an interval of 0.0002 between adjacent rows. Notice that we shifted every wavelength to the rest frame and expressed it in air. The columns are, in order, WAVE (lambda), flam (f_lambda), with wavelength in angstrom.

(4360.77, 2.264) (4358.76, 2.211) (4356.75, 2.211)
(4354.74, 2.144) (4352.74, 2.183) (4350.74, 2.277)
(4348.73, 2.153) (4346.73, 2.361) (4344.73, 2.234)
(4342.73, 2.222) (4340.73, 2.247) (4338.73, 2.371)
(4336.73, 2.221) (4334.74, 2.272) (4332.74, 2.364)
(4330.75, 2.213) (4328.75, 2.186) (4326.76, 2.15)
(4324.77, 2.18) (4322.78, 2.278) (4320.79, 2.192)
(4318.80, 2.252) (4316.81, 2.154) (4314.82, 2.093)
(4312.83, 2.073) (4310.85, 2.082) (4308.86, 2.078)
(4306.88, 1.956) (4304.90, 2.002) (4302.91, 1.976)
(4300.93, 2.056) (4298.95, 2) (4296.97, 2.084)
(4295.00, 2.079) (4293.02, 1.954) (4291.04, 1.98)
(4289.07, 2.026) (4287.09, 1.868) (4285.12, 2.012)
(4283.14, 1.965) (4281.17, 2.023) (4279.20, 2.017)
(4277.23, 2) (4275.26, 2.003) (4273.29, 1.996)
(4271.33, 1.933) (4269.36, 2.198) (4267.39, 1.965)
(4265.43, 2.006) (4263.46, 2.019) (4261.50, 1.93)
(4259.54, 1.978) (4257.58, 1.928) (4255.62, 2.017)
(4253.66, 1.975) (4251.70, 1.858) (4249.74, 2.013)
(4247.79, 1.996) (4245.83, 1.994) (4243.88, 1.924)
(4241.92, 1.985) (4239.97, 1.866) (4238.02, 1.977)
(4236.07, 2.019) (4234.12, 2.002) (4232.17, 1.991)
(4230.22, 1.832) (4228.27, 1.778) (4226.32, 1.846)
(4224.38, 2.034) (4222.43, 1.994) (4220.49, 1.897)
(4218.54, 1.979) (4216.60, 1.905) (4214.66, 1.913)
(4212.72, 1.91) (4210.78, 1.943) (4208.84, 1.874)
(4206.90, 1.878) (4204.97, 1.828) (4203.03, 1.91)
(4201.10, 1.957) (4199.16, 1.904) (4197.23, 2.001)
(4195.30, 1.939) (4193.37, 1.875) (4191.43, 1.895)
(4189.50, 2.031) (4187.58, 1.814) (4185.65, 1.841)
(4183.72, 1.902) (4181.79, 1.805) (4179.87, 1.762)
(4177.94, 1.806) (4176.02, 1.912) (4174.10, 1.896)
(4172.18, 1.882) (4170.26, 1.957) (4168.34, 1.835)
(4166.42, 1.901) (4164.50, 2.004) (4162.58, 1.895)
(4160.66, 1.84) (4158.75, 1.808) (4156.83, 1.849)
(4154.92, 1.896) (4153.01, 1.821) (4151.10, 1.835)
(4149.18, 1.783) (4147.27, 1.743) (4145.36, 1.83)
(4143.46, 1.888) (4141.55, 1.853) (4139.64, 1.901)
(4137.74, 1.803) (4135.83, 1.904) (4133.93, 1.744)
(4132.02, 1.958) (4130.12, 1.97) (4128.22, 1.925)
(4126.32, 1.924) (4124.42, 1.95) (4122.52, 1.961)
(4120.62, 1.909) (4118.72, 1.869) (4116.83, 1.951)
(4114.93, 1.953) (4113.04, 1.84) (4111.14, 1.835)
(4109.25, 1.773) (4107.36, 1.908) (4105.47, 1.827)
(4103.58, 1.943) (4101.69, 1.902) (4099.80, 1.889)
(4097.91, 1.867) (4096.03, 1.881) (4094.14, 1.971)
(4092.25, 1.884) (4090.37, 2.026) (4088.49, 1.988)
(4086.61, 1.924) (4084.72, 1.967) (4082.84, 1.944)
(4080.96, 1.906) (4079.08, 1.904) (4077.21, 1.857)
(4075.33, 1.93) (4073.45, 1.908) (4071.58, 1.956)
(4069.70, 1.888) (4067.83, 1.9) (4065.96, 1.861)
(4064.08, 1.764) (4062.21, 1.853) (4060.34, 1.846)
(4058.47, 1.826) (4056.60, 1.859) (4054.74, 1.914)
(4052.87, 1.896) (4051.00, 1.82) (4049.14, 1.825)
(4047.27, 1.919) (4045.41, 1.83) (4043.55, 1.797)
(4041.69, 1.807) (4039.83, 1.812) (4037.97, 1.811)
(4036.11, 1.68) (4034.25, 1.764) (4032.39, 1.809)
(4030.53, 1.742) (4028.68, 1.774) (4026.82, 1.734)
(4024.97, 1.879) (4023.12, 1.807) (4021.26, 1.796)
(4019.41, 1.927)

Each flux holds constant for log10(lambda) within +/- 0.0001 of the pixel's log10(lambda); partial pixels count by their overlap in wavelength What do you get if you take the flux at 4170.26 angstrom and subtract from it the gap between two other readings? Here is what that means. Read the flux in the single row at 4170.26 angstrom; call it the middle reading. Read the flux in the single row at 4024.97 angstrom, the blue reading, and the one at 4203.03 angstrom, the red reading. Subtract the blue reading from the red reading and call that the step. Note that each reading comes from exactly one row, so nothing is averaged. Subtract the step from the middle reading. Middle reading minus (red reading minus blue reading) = 1.93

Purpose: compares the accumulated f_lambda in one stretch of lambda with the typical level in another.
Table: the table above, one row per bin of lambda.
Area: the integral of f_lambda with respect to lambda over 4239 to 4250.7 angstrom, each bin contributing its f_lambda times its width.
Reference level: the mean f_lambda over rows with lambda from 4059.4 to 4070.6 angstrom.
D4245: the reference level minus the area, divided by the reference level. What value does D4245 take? -11.4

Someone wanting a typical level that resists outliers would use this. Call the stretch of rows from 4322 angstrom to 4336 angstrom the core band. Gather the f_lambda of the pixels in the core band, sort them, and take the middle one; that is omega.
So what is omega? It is 2.21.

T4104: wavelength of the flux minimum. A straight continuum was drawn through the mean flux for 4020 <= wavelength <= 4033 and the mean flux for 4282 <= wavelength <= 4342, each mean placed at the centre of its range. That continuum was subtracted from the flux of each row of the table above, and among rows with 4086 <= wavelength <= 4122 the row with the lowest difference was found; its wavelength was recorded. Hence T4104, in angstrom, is 4109.25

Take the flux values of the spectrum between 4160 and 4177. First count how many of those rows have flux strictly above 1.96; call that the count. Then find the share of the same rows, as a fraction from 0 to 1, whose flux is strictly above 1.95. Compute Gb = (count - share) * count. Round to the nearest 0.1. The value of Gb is 0.8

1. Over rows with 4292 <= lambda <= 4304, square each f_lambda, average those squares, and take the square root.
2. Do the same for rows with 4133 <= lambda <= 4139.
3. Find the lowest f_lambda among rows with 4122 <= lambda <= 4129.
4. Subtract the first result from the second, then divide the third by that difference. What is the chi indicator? -9.3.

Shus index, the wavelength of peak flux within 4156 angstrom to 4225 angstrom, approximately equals 4224.38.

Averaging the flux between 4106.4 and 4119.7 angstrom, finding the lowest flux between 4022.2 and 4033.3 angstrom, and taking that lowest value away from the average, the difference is 0.14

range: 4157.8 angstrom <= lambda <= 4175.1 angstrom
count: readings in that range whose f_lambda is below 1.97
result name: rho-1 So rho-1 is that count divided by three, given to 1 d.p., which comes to 2.7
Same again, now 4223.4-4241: 1.3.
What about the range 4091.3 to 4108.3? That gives 2.7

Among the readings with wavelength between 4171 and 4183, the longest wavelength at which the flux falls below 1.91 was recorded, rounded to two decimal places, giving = 4181.79 angstrom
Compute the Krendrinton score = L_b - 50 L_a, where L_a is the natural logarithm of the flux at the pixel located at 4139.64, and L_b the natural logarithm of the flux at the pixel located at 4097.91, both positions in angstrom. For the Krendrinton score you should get -31.5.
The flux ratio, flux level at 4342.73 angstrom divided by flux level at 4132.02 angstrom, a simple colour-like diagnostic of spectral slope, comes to 1.13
